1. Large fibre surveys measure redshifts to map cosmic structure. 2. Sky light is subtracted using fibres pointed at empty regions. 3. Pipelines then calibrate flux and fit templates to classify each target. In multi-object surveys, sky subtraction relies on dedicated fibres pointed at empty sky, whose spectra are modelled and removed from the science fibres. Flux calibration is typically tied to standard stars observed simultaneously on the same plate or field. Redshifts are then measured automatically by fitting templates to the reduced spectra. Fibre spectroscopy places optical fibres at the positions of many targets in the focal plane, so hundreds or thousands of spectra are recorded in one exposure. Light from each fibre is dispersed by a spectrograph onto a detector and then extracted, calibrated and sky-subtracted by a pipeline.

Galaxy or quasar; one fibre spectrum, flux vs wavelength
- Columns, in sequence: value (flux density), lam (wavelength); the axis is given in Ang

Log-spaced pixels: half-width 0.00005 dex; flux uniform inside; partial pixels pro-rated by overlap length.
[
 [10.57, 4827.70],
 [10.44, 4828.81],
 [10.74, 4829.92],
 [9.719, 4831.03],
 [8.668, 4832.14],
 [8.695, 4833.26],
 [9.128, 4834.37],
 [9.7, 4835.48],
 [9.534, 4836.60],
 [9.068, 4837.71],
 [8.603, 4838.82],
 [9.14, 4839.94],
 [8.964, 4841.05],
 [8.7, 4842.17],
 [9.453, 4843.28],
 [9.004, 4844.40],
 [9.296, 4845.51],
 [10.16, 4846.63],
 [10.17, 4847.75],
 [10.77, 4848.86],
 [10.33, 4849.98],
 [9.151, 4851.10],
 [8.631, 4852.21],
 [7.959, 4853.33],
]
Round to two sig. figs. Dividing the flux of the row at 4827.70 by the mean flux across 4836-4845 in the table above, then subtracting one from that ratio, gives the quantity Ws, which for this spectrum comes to 0.17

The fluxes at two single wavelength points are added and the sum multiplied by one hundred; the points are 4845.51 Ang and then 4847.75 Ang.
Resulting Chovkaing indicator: 1947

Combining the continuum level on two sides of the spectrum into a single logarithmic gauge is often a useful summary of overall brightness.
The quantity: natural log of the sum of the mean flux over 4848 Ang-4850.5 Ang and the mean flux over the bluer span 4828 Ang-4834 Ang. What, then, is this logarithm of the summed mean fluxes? 3.01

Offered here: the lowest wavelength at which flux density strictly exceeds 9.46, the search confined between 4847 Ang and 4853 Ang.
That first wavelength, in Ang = 4847.75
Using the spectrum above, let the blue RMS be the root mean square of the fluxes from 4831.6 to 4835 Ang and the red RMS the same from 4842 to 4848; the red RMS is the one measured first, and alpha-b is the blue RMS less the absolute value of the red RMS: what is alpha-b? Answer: -0.65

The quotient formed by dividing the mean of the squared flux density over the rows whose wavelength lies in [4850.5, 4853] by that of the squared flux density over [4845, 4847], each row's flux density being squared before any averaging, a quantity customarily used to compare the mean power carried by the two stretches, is 0.83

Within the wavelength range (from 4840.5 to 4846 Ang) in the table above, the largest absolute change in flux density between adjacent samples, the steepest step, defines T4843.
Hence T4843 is 0.75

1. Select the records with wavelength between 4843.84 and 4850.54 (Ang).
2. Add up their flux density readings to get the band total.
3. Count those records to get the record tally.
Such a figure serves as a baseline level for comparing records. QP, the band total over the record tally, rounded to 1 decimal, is 10.0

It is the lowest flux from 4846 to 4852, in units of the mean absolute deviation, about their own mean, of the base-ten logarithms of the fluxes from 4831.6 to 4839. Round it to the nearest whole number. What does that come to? 554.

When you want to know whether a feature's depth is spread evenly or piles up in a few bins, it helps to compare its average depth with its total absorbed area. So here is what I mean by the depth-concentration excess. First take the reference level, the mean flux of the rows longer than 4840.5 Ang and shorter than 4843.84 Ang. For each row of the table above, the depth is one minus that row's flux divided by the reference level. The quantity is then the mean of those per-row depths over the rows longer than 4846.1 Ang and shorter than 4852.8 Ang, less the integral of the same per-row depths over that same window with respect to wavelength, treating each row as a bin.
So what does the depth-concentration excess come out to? 0.52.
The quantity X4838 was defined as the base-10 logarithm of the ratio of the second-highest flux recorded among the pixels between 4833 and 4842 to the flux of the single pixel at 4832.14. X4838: 0.04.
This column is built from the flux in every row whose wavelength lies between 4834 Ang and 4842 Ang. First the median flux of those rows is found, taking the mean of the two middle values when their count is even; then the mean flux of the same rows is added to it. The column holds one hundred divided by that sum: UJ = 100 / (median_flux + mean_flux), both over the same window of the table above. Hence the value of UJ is 5.47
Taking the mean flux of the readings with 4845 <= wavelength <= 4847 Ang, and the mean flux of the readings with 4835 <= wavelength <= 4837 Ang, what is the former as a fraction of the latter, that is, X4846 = 1.01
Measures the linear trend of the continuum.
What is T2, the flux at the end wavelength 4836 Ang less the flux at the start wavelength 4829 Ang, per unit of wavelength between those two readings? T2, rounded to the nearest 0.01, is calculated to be -0.19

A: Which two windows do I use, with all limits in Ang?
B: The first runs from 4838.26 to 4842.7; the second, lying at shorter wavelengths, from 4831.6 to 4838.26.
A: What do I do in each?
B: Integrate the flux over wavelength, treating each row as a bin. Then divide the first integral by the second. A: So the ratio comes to 0.65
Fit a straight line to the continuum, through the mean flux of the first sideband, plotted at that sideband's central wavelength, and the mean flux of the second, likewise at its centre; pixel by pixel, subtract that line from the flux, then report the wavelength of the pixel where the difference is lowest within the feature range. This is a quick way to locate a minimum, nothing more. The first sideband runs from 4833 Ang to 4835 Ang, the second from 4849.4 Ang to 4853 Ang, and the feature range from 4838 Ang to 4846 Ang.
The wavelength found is 4838.82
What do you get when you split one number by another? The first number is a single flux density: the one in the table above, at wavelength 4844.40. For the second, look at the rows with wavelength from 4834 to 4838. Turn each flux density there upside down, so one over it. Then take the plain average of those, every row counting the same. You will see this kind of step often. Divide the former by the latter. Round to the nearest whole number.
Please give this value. 84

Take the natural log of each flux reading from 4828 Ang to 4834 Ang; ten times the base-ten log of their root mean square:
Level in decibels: 3.55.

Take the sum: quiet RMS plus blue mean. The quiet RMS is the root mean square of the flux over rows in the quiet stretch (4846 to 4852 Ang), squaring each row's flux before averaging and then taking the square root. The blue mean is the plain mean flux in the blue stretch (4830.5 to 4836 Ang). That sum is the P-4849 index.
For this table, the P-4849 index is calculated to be 19.3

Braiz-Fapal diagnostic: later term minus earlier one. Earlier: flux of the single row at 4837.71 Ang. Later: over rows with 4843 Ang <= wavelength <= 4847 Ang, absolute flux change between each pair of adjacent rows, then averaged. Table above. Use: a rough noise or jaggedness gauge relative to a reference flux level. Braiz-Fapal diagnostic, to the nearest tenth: -8.5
